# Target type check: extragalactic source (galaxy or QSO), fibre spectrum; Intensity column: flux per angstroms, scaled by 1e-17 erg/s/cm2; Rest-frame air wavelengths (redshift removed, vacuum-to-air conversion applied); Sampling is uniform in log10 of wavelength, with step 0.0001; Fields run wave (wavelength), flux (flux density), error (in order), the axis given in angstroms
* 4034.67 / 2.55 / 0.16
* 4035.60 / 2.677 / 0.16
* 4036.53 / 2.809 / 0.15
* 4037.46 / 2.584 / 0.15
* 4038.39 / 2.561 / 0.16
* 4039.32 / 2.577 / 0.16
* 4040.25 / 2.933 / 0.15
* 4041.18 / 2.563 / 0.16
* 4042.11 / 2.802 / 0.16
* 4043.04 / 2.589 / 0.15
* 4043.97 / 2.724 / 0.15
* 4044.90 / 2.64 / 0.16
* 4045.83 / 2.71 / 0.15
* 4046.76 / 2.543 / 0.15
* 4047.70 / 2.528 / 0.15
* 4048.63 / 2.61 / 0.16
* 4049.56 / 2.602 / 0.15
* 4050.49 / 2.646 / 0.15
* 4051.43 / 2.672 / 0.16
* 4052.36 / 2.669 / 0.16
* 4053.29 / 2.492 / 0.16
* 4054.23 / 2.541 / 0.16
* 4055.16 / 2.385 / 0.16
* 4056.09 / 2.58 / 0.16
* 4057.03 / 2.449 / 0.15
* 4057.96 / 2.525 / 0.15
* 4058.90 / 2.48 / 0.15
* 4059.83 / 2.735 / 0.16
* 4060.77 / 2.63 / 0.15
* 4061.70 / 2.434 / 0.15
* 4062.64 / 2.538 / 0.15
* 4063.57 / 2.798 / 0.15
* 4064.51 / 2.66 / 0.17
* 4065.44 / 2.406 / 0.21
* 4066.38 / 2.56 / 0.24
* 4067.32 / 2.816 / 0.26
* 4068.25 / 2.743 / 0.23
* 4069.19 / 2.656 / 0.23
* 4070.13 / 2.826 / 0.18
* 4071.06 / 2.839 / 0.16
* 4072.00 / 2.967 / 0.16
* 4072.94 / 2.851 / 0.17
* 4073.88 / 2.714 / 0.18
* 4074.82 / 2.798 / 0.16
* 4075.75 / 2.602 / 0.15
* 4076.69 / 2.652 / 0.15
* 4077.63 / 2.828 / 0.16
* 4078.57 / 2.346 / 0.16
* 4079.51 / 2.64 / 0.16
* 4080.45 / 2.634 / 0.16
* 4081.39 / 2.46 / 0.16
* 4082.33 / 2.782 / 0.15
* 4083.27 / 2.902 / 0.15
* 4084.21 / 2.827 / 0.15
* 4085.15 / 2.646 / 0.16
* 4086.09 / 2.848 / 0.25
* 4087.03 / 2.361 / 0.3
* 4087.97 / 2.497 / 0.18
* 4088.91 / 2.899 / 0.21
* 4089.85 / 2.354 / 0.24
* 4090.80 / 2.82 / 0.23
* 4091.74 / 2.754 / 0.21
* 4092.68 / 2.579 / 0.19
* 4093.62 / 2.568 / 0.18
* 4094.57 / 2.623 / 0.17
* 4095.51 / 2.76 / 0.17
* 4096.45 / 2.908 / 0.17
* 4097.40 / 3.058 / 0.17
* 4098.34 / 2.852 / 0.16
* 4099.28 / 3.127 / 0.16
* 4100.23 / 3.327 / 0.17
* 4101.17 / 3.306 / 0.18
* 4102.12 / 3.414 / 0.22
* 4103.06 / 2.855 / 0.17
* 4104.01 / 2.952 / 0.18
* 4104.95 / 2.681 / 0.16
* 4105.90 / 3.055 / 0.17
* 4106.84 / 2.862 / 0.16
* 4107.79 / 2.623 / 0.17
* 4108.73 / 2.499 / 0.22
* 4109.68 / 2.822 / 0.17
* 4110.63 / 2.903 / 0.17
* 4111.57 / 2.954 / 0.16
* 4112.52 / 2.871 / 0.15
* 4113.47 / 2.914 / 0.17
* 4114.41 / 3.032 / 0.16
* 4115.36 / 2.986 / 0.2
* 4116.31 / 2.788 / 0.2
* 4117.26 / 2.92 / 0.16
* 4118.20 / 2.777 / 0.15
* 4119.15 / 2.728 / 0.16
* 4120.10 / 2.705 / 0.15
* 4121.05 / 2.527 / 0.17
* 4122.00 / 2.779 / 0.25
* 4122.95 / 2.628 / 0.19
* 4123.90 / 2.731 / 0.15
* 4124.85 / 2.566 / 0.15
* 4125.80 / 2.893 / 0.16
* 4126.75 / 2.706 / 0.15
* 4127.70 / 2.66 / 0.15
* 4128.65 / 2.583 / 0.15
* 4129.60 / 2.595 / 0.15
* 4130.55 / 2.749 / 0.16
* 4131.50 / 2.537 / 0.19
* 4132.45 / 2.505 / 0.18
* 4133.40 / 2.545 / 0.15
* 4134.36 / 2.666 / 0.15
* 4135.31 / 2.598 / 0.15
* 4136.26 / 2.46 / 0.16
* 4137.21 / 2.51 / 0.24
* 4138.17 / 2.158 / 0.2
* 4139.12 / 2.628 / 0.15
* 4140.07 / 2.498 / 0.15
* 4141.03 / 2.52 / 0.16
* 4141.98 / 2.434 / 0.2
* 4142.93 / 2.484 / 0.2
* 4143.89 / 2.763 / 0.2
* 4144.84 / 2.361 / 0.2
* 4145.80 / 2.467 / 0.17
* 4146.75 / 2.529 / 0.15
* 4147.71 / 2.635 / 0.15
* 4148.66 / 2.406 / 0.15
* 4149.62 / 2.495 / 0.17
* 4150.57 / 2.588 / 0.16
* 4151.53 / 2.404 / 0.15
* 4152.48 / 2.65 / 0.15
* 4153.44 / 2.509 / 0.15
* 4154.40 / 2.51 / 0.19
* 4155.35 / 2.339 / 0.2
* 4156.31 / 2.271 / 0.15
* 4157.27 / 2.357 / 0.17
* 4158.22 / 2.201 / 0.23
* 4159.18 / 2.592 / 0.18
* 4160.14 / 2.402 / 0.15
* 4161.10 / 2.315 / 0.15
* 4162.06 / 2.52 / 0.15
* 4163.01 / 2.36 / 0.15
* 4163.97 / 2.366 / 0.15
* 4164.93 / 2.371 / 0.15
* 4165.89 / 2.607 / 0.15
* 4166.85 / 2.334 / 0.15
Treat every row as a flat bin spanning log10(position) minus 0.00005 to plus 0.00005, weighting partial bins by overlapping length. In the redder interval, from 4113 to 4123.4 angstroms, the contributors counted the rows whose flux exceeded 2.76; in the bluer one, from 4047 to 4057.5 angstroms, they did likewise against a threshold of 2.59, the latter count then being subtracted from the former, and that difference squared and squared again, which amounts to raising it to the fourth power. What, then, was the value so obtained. 16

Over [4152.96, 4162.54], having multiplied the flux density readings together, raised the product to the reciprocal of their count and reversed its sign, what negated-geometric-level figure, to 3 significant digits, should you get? -2.40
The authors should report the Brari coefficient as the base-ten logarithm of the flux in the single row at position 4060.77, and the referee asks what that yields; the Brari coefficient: 0.420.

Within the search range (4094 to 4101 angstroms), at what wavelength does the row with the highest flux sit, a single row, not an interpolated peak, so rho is 4100.23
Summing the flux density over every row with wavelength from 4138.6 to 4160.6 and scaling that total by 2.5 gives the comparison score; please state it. 143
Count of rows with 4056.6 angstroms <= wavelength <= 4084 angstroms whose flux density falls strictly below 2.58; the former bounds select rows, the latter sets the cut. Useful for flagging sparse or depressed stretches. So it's 9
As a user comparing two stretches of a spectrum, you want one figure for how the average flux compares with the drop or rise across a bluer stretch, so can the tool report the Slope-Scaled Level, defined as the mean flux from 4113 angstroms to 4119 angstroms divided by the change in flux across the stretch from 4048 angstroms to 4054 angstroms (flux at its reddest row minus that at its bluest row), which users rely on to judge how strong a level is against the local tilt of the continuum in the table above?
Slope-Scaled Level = -25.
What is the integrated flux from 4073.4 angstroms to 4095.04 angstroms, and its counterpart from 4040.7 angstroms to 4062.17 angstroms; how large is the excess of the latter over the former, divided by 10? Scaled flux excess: -0.2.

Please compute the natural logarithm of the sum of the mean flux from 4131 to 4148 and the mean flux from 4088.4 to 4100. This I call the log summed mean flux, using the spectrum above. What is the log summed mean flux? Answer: 1.67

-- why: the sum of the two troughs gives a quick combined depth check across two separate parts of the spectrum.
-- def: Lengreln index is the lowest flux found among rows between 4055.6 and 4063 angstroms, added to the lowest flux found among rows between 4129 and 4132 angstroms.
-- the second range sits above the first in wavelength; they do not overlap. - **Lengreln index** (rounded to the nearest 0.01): 4.97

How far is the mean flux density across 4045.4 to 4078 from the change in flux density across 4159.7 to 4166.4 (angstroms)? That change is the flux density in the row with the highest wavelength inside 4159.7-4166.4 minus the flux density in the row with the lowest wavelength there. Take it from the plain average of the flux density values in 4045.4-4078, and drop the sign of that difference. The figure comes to 2.44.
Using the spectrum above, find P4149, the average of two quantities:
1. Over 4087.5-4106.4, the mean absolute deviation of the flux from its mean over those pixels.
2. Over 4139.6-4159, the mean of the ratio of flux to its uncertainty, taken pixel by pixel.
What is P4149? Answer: 7.42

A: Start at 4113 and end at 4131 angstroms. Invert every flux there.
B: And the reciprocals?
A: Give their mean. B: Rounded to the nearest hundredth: 0.36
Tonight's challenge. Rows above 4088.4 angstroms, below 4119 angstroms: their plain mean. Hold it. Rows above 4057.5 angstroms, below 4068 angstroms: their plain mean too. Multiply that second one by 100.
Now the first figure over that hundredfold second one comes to 0.0110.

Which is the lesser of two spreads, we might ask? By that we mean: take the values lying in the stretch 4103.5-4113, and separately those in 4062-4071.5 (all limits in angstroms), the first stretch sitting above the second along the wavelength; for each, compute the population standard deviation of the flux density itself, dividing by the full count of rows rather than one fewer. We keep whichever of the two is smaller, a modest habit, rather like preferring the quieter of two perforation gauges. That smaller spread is 0.14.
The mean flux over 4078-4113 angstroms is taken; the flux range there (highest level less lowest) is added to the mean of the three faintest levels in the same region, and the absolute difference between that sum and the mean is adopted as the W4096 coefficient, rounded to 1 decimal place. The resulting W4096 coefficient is 0.6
